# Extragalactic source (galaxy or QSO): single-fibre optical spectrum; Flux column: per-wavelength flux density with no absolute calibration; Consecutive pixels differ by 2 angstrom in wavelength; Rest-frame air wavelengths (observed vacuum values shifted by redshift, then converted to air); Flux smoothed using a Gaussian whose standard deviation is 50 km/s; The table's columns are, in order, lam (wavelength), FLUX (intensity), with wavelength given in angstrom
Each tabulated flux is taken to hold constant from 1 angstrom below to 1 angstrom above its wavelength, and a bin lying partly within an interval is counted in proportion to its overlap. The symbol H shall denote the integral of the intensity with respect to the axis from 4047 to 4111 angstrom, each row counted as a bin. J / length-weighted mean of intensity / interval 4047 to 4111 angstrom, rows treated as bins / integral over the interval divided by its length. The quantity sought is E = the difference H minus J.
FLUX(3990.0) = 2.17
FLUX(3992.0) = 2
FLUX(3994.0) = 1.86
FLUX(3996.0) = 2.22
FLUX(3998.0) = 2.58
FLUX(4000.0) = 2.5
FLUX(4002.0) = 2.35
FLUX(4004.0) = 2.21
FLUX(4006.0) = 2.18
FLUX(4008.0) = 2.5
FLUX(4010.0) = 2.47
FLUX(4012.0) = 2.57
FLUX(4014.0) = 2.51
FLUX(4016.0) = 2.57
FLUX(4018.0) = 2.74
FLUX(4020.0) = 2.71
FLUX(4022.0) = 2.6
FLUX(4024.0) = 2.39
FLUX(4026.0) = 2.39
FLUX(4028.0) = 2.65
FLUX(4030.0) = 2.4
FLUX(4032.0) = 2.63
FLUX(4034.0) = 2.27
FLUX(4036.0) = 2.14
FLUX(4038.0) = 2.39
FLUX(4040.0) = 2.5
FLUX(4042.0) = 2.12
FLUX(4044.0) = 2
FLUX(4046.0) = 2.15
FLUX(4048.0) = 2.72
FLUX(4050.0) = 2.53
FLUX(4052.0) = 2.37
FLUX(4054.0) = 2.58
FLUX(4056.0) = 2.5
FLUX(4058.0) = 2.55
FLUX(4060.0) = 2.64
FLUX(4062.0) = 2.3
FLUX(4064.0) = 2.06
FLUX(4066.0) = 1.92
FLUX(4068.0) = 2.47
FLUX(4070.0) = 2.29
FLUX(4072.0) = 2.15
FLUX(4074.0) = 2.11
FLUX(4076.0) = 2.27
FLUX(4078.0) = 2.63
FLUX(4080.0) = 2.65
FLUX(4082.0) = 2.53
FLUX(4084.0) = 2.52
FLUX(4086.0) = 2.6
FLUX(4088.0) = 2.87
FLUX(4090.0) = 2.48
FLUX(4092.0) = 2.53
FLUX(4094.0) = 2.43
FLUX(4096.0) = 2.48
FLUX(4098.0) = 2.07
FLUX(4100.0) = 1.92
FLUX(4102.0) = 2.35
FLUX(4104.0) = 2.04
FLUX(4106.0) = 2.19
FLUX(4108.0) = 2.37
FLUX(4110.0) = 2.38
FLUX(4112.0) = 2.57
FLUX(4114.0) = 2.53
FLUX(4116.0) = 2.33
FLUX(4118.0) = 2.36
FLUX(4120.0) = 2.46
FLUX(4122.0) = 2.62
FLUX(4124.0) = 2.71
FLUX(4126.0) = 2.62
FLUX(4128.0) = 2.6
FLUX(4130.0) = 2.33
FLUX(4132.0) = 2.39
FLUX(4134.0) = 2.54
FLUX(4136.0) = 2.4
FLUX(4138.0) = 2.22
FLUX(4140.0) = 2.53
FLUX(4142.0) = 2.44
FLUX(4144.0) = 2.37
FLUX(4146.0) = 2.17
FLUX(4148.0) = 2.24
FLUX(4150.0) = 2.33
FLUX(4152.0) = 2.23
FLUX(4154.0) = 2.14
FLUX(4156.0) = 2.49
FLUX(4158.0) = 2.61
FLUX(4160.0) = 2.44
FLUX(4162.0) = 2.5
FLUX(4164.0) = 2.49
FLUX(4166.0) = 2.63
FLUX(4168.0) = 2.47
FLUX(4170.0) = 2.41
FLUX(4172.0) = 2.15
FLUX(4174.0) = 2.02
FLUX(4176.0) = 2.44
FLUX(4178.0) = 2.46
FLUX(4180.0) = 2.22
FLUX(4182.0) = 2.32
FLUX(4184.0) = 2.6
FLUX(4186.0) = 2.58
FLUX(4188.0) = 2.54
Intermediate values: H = 153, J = 2.39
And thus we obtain 151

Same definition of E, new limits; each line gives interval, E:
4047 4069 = 51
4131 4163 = 74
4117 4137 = 48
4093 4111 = 38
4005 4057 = 125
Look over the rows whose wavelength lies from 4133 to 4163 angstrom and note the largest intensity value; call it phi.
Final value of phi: 2.61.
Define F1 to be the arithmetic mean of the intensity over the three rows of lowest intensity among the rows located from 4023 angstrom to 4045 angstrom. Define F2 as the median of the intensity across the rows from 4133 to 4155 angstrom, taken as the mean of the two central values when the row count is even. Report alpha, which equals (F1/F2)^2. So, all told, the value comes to 0.80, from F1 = 2.09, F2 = 2.33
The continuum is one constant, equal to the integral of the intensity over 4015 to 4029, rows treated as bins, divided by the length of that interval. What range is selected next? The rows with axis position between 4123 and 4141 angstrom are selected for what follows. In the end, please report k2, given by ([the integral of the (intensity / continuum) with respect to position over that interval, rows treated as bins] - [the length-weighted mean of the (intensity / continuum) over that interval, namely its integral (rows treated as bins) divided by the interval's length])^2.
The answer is 268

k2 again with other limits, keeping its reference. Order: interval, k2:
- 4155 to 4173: 264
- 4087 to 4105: 240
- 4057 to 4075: 225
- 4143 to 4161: 237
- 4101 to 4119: 239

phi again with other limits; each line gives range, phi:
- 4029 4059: 2.72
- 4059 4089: 2.87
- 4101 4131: 2.71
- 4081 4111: 2.87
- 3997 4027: 2.74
